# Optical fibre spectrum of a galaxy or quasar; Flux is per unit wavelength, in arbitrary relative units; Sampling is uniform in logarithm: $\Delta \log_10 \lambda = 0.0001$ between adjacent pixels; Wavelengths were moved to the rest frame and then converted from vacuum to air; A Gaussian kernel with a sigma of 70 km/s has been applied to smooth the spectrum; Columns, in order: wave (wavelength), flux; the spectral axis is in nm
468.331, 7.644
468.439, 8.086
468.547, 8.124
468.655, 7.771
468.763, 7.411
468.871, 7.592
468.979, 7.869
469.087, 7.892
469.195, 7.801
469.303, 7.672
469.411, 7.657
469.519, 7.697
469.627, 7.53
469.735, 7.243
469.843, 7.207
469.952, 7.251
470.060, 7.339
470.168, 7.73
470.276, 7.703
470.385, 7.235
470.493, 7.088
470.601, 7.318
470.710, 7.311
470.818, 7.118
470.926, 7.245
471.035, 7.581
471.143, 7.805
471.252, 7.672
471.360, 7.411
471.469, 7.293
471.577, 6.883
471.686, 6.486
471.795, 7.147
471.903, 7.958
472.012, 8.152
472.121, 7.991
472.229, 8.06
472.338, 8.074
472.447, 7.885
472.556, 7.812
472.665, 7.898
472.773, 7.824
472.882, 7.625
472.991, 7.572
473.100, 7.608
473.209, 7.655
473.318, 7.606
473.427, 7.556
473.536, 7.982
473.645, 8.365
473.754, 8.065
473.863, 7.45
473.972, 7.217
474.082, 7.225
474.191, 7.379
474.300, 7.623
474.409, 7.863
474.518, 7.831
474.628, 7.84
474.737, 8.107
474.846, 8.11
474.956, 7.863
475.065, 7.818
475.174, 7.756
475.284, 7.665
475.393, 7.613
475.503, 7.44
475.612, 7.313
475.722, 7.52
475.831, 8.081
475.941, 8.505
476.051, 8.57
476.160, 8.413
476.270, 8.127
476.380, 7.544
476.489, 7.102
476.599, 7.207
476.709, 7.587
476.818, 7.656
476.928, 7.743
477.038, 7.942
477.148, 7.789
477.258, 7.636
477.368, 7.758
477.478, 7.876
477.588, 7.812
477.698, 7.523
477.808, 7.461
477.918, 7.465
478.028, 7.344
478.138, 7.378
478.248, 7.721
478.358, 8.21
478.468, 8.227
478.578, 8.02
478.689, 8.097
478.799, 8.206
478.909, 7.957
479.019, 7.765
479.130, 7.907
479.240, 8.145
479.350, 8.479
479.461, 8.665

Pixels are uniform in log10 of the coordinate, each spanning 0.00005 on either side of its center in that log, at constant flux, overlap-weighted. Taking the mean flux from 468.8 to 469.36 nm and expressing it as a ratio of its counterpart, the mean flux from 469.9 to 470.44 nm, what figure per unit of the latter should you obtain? 1.04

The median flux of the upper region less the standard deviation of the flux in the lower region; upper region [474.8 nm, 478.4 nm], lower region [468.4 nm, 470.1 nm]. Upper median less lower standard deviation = 7.4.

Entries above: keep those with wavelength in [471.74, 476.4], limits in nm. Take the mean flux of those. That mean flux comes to 7.81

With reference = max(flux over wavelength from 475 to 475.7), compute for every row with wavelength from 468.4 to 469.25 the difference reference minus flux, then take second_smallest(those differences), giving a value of -0.27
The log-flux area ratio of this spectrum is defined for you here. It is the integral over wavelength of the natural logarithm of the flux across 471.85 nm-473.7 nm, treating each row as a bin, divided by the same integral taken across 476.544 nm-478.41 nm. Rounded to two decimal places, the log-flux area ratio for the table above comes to 1.00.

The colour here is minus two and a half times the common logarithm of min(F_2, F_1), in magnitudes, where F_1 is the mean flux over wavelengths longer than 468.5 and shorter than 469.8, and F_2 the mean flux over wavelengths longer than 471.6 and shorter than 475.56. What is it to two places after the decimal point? -2.21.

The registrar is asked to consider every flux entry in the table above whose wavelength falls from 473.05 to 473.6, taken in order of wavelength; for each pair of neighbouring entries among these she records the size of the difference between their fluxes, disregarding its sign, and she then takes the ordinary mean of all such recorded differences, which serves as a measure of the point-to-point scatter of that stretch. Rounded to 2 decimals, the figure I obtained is 0.14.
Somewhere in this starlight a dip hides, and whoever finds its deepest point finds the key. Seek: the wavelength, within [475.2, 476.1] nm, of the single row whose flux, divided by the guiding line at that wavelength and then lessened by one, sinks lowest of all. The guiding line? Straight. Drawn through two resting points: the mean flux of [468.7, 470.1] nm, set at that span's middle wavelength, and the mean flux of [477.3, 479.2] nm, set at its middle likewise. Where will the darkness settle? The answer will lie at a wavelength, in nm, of 475.612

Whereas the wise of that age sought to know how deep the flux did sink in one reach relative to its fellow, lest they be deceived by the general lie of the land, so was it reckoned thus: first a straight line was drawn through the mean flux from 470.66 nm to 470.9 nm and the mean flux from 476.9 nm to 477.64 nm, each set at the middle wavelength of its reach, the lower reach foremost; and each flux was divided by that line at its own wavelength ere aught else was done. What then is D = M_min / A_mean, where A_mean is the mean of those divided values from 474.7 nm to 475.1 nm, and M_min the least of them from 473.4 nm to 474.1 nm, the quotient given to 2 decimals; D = 0.91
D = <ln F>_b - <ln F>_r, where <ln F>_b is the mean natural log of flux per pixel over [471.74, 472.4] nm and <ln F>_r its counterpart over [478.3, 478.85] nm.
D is -0.03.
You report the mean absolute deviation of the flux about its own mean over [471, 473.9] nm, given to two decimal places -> 0.30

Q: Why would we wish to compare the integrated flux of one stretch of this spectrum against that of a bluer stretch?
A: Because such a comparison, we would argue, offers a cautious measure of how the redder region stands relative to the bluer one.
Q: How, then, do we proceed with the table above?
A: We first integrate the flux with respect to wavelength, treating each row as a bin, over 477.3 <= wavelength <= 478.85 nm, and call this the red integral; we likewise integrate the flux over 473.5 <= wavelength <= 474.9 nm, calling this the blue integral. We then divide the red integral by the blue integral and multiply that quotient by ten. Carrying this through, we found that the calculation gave 11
